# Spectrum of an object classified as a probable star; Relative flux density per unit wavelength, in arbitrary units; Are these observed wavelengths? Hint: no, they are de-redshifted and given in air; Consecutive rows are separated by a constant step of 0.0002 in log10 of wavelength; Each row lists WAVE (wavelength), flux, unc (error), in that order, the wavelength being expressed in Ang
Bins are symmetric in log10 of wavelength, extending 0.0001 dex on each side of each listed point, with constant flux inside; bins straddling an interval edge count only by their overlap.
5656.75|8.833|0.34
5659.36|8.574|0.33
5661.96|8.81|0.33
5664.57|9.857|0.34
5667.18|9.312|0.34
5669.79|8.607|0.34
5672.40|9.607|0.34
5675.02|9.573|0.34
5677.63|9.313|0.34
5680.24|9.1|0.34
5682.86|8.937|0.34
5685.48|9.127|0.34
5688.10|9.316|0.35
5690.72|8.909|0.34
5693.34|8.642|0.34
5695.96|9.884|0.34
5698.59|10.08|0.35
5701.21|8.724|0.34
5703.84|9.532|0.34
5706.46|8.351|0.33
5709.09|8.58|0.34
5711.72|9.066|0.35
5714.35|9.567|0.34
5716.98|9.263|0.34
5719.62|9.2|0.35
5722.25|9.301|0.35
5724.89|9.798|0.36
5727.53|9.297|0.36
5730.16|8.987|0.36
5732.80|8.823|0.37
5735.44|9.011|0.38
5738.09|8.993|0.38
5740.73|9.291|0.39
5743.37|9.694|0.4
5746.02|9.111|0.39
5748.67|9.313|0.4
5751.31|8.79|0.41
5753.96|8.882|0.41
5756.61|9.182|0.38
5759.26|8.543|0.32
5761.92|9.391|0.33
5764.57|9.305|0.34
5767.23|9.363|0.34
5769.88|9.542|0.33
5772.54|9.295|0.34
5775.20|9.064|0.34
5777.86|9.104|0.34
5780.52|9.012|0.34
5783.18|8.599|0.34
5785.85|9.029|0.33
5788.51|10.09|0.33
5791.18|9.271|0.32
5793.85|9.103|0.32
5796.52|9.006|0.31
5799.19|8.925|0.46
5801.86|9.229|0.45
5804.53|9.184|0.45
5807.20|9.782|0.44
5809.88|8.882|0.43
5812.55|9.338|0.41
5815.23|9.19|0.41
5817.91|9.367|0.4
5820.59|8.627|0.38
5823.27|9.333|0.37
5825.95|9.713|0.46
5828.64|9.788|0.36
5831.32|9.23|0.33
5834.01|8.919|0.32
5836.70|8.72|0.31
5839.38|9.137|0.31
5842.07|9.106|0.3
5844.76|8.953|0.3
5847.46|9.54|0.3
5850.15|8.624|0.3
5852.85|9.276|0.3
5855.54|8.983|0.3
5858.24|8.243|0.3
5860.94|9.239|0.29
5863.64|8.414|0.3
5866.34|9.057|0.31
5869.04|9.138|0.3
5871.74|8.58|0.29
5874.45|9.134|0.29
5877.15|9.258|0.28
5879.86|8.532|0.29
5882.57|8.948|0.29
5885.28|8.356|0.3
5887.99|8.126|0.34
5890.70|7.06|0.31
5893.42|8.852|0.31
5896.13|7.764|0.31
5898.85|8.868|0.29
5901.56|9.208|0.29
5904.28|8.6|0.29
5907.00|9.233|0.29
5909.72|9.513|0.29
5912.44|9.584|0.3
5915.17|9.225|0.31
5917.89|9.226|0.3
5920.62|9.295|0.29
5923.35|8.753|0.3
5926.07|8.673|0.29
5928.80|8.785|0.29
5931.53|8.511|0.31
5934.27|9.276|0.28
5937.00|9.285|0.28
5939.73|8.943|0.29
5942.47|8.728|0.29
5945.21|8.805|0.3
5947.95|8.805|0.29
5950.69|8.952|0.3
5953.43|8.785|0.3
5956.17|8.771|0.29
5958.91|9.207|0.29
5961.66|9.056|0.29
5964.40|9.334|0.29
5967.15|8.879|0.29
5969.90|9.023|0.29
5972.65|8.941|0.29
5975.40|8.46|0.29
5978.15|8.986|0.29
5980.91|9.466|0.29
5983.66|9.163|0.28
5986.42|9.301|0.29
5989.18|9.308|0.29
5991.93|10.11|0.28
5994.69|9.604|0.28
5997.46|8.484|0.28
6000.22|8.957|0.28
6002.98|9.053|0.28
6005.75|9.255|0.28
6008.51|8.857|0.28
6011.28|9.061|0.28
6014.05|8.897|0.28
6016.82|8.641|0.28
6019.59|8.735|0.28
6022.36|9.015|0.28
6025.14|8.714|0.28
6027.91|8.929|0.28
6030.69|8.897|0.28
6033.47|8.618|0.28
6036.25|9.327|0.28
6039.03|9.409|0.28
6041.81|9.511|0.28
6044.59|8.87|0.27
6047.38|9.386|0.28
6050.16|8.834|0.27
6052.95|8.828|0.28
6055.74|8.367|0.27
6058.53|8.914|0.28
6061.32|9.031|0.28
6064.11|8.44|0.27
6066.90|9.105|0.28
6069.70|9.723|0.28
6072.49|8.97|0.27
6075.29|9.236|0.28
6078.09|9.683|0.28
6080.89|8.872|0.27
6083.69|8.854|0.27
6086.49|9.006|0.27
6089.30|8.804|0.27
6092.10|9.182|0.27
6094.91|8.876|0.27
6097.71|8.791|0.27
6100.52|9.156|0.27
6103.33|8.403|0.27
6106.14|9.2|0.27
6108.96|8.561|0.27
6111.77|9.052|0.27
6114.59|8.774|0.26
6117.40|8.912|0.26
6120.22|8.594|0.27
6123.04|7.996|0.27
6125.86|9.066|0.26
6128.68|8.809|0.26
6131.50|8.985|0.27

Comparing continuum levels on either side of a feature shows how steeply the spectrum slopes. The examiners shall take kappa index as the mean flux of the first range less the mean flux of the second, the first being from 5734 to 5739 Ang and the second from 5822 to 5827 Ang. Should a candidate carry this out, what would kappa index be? -0.5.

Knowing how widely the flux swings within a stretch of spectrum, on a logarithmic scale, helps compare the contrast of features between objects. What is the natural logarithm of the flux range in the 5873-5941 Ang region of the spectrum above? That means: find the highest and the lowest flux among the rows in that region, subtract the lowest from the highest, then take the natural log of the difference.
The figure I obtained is 0.9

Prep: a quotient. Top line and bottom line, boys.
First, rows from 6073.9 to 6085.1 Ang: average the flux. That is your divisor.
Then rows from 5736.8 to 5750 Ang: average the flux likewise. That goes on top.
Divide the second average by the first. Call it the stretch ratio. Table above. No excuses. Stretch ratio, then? 1.01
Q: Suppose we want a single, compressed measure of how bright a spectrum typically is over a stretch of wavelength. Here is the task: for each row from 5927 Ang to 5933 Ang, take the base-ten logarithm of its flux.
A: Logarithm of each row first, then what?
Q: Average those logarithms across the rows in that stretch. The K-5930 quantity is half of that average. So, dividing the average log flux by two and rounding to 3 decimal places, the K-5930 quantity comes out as 0.468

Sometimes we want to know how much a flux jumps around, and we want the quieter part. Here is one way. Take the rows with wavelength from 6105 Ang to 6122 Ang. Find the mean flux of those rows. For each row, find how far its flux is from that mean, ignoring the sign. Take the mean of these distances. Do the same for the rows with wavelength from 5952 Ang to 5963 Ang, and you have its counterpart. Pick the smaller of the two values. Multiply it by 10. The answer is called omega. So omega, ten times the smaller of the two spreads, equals 1.77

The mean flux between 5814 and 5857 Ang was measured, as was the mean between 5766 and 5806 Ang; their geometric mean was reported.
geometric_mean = 9.17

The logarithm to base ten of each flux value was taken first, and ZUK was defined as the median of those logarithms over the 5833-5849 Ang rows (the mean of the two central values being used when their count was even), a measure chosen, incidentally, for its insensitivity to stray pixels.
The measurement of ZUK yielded 0.956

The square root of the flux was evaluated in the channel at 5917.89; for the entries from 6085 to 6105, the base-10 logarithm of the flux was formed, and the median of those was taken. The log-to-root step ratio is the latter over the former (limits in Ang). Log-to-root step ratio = 0.312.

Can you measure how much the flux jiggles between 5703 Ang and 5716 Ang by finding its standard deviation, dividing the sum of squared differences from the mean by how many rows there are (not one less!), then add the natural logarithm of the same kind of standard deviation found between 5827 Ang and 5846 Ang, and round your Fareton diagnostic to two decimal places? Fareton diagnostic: -0.67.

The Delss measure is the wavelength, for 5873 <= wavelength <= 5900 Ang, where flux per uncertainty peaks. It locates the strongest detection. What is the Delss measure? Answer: 5877.15 Ang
